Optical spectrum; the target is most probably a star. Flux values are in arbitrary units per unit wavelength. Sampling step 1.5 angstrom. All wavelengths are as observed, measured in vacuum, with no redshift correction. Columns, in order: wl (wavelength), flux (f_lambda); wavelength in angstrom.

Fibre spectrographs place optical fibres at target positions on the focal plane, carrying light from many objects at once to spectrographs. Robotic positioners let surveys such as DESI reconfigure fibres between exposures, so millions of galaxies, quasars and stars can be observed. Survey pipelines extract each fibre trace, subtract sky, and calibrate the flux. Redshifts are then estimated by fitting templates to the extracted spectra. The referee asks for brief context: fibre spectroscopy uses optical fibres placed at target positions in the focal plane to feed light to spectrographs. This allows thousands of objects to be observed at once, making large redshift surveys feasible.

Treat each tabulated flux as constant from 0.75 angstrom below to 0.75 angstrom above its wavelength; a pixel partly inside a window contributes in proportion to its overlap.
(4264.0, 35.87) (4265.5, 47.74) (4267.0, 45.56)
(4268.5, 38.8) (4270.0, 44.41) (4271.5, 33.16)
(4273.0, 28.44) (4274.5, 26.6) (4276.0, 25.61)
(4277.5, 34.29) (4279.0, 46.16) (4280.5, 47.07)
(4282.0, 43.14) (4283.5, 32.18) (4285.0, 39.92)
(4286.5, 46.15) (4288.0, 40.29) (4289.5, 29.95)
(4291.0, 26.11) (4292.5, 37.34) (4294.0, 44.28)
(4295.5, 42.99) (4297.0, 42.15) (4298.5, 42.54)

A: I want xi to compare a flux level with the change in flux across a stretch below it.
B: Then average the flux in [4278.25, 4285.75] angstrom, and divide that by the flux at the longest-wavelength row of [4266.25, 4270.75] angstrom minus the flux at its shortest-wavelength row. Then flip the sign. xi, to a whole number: 36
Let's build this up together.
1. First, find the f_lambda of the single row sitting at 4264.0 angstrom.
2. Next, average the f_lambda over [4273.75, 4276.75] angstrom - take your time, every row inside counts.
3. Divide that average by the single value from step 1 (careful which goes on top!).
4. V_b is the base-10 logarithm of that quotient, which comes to -0.14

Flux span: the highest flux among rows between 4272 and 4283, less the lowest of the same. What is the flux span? 21.5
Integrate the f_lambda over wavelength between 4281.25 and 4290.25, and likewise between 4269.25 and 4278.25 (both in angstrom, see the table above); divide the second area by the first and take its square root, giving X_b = 0.91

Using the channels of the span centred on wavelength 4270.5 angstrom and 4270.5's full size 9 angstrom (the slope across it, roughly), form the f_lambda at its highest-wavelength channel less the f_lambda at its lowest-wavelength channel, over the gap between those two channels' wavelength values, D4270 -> -2.5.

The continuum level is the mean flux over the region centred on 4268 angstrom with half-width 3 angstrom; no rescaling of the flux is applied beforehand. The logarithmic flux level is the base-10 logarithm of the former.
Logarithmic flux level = 1.64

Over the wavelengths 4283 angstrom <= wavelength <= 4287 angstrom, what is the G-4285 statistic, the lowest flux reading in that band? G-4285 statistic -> 32.18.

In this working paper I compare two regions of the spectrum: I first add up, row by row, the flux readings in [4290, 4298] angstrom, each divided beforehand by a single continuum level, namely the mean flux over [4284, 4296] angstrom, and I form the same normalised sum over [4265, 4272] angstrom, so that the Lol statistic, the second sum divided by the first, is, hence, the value 1.09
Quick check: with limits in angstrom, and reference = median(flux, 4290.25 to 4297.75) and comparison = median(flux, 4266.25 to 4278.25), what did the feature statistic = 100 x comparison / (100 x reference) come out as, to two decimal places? 0.80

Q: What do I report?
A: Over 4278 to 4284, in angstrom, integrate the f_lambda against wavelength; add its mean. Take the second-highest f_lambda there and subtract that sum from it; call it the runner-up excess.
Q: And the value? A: -249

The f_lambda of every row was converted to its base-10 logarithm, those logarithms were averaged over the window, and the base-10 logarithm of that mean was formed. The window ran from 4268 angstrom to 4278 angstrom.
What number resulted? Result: 0.179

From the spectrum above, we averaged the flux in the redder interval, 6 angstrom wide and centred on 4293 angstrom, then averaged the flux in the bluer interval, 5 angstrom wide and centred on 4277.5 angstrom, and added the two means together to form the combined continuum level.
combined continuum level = 73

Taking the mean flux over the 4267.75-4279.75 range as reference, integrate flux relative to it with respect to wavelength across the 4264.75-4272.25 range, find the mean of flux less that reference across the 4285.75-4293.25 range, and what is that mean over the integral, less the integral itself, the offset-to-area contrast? -8.9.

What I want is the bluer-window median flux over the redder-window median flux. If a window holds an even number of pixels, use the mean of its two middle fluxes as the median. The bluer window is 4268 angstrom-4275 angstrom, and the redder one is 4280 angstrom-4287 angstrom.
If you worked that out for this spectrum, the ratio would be 0.77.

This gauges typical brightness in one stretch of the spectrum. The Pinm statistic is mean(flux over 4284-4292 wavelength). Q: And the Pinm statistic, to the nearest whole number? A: 36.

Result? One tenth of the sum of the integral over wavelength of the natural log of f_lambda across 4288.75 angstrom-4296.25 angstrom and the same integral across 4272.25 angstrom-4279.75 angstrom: 5.26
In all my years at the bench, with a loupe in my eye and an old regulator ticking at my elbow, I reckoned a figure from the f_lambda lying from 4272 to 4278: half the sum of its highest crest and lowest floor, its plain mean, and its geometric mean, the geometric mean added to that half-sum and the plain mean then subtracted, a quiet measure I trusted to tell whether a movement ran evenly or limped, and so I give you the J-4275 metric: 30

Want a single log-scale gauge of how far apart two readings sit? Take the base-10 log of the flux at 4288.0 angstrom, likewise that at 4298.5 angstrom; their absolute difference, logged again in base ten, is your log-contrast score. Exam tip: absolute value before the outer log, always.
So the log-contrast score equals -1.6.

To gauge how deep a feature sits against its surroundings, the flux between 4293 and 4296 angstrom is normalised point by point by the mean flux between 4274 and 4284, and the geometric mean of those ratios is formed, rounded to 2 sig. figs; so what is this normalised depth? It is 1.2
